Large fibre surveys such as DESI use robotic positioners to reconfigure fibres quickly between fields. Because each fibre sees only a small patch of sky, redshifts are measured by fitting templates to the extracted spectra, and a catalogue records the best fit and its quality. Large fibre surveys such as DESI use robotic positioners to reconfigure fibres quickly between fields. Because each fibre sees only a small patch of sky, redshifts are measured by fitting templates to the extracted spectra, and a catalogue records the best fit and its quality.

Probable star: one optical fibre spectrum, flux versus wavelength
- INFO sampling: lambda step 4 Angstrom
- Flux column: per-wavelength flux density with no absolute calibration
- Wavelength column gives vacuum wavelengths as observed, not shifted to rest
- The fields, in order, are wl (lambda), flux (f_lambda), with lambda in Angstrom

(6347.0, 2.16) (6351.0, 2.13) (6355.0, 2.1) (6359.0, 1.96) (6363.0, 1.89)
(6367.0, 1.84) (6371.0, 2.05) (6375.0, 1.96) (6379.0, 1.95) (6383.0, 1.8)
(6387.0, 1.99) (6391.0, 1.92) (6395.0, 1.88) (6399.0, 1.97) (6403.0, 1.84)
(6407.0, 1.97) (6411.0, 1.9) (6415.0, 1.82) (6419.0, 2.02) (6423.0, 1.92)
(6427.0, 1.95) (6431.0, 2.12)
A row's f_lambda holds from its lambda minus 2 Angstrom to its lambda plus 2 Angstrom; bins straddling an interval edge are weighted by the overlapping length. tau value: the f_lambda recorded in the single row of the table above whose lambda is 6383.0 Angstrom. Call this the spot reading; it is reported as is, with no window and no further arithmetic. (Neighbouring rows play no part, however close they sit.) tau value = 1.8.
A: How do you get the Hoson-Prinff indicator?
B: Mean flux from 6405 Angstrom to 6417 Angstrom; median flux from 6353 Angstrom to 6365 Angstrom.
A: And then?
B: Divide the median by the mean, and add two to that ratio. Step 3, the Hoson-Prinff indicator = 3.03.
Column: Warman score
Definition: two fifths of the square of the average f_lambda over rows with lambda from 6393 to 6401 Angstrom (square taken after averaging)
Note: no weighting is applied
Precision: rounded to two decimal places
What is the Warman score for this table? 1.48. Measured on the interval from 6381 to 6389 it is 1.44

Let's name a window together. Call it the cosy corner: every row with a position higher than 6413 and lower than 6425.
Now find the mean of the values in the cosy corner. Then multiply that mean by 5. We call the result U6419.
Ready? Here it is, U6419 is 9.60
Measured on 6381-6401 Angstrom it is 9.56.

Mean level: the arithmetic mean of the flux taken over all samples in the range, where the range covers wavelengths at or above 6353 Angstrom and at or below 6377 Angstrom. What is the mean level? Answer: 1.97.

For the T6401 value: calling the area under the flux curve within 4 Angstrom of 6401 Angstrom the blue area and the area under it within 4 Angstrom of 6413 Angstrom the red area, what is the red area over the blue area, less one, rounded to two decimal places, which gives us -0.02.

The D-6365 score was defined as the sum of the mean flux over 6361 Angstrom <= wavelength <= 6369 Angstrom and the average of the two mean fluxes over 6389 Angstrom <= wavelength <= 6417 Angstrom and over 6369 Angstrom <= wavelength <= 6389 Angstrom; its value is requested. 3.79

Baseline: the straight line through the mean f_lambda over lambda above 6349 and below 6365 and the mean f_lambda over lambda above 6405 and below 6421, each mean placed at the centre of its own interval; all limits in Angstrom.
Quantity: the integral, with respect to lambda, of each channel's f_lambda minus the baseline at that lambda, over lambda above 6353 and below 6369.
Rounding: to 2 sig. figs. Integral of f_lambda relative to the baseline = -1.1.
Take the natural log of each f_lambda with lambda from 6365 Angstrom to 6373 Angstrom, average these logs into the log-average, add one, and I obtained 1.66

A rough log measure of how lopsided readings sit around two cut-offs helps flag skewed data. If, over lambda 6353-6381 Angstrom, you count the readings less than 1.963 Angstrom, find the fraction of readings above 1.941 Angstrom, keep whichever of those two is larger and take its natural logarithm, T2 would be 1.61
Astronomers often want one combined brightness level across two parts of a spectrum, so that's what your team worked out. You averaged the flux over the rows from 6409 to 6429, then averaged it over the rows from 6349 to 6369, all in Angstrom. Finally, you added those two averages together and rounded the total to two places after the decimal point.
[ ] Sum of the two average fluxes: 3.91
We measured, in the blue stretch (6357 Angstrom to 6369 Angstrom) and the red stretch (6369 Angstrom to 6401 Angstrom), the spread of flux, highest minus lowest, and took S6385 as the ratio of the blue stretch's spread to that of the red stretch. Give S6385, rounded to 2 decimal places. 0.48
